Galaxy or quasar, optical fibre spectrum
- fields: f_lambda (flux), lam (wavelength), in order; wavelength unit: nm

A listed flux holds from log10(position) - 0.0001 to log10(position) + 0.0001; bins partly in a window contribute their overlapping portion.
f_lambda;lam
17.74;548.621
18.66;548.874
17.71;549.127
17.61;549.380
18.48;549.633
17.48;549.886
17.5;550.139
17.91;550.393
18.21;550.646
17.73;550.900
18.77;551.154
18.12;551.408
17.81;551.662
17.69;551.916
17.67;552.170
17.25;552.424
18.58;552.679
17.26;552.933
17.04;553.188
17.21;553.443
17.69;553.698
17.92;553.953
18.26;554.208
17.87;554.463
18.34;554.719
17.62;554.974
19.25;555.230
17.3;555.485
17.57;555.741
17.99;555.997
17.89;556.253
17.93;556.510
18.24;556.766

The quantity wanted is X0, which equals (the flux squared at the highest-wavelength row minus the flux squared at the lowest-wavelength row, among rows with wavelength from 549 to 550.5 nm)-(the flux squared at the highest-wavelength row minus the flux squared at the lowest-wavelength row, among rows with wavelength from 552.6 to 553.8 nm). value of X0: 39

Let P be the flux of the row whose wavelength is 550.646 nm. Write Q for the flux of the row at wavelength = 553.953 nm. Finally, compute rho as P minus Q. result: 0.3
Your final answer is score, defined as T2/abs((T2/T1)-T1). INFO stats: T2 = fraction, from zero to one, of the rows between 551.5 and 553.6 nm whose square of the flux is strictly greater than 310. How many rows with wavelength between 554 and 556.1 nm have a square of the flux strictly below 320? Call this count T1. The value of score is 0.129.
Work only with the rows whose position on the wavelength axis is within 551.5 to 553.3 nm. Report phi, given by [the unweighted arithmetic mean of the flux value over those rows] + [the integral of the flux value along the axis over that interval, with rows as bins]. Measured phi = 49.4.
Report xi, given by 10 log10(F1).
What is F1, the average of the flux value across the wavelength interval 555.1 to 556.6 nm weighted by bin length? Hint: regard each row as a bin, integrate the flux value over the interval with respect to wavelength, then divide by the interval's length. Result 12.5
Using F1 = 18.0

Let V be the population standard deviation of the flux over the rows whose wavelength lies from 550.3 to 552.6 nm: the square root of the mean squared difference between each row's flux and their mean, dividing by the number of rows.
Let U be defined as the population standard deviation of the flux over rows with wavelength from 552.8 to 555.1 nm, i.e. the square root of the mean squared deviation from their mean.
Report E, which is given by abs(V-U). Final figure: 0.03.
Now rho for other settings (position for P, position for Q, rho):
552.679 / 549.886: 1.1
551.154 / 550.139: 1.3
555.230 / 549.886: 1.8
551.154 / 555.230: -0.5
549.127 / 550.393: -0.2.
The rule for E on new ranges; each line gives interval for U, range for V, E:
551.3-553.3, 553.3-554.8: 0.10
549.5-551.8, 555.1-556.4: 0.26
